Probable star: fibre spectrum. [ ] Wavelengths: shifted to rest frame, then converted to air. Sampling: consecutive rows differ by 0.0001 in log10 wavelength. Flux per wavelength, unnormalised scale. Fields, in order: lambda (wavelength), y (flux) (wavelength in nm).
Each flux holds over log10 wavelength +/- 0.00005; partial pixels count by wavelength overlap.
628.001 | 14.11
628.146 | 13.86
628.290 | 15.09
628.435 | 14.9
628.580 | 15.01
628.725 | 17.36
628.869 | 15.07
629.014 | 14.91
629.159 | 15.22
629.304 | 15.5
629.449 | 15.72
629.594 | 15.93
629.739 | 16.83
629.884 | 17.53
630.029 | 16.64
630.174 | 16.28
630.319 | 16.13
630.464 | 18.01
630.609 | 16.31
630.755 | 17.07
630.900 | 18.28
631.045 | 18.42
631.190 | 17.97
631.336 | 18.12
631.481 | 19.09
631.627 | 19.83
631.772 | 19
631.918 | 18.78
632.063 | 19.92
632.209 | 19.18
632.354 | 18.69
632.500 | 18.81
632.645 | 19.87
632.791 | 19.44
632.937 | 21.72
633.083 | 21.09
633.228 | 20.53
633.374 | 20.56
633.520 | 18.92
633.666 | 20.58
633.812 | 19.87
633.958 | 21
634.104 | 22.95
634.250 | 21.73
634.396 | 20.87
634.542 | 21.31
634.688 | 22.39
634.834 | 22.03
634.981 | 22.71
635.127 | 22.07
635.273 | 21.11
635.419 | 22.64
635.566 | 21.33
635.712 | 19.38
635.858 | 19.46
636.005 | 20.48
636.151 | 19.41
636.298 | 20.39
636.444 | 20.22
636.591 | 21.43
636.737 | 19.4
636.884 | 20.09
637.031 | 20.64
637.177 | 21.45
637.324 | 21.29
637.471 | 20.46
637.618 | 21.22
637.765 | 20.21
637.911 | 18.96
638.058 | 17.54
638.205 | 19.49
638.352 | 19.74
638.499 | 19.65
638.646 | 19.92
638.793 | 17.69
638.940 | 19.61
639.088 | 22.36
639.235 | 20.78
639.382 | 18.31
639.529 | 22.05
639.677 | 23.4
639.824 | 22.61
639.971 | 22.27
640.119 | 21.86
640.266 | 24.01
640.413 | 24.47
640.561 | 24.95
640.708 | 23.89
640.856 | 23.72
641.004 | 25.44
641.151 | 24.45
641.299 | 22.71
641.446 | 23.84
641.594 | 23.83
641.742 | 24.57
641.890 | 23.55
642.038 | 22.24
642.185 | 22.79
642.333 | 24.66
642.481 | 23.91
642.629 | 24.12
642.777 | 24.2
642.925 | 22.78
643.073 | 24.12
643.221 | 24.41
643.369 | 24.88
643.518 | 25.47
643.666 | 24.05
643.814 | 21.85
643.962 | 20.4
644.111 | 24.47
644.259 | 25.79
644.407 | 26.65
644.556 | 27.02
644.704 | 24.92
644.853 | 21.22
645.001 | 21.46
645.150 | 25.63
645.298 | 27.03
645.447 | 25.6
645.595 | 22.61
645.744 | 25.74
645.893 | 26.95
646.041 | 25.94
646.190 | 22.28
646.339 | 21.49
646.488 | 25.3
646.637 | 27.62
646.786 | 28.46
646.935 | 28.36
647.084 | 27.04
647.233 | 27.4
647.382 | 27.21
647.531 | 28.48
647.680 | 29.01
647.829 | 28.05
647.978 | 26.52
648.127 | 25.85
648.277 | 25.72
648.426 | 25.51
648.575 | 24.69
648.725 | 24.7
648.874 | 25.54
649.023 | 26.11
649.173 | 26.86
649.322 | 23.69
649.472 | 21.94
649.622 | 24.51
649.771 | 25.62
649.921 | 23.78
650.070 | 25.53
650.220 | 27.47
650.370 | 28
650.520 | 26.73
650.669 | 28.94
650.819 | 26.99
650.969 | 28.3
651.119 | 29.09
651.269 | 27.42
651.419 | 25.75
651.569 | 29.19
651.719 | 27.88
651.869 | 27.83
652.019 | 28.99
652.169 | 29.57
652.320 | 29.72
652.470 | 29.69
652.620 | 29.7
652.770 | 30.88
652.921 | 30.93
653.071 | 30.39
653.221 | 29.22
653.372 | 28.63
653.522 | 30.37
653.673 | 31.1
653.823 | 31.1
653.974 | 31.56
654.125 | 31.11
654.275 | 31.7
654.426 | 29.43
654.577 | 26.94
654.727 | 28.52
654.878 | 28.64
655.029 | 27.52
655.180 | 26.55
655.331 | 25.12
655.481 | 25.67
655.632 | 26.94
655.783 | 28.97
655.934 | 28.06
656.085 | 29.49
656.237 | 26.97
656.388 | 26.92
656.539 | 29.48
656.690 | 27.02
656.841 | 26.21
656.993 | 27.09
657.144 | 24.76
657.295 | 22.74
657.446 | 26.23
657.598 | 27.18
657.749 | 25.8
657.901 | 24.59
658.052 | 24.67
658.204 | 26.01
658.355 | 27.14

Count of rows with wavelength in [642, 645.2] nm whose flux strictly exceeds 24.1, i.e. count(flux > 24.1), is 13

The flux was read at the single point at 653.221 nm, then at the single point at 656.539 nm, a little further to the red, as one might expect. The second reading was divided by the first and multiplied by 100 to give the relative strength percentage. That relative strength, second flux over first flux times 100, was 101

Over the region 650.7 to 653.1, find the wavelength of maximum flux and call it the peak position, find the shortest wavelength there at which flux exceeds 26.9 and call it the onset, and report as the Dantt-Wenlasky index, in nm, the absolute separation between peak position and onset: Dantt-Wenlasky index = 2.10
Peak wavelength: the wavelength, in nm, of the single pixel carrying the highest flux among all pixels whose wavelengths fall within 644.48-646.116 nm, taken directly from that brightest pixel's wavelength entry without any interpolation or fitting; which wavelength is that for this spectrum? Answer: 645.298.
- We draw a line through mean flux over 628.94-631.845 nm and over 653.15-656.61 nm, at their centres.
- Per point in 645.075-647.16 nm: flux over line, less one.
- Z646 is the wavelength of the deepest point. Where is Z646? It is 646.339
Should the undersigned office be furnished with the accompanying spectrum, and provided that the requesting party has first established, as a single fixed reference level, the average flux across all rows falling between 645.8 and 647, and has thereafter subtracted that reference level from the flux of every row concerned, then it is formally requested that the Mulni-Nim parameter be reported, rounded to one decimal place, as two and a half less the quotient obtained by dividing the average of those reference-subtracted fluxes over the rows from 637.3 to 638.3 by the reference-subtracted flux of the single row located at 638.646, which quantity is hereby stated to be 1.5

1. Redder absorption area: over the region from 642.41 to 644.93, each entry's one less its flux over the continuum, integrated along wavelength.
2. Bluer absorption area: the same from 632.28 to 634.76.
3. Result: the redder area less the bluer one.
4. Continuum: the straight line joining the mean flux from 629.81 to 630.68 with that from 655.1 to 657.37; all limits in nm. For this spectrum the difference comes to 0.10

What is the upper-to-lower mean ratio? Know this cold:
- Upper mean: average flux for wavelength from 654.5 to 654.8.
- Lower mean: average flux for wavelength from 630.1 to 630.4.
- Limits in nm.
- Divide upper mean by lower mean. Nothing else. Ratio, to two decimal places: 1.71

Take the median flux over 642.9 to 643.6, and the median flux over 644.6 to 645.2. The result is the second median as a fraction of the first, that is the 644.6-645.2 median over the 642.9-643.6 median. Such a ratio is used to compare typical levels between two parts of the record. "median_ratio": 0.95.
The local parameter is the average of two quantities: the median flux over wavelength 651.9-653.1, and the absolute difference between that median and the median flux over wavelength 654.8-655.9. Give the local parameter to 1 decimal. 16.2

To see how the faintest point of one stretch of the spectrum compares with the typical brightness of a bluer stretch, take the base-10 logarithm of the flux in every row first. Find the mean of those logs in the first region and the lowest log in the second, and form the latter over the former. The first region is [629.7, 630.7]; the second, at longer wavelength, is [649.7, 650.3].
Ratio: 1.12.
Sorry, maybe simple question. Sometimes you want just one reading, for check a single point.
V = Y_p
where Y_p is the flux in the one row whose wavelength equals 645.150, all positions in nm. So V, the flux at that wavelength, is 25.63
